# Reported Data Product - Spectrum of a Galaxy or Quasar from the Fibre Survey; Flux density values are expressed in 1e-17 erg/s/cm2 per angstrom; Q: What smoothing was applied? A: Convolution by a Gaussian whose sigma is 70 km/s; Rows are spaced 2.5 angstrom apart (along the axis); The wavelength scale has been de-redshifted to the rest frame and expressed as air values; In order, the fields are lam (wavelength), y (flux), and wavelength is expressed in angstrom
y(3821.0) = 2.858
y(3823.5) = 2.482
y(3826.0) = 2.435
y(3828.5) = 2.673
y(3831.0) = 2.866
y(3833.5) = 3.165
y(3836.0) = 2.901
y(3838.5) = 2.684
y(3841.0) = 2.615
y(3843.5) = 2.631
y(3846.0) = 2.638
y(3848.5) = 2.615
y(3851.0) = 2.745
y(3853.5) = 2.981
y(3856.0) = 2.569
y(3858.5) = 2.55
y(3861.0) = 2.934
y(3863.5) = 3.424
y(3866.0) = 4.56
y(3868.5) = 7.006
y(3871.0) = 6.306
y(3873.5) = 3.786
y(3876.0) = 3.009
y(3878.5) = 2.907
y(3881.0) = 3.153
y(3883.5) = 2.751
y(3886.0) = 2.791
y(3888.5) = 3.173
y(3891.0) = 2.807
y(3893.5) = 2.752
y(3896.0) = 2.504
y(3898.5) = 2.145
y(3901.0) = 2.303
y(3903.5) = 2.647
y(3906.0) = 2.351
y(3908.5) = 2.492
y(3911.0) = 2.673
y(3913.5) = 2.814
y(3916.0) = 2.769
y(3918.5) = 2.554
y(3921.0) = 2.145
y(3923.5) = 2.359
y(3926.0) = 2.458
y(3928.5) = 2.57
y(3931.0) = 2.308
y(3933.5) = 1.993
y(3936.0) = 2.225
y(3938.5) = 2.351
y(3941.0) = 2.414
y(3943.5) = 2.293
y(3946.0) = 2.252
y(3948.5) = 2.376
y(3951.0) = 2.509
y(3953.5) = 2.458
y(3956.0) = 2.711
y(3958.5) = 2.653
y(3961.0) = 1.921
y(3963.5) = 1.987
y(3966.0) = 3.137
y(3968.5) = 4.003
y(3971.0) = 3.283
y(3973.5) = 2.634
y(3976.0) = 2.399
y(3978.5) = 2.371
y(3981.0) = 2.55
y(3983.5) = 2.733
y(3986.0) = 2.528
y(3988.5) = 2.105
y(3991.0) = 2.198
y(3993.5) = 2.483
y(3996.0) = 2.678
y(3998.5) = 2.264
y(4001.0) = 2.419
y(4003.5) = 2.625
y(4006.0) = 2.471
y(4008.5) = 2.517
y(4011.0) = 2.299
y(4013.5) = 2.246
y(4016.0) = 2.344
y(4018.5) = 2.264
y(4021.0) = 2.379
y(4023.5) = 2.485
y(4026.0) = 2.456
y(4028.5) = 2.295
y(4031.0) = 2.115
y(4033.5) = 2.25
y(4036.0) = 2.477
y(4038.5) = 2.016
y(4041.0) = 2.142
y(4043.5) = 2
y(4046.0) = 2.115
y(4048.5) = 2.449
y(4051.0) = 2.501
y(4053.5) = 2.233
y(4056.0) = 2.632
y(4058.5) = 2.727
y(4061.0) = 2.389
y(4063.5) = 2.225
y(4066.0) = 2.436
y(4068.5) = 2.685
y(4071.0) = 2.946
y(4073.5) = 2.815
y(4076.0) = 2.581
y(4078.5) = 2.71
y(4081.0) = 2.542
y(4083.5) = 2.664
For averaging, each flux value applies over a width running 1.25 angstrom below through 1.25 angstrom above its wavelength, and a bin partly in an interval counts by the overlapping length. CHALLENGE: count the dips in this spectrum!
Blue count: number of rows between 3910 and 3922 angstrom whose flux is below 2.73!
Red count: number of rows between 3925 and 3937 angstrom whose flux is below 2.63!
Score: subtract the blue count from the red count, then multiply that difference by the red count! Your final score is 10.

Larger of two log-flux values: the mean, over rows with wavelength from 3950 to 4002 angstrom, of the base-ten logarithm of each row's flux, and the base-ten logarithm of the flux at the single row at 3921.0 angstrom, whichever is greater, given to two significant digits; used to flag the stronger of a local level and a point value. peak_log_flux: 0.40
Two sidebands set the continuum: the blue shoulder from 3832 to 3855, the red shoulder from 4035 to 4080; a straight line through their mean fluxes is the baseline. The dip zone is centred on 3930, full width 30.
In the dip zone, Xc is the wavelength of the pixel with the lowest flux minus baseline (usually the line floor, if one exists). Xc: 3933.5 angstrom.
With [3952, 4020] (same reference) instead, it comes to 3961.0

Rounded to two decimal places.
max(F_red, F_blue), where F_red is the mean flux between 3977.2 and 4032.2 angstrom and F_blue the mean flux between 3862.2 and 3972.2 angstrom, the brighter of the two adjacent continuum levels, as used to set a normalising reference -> 2.87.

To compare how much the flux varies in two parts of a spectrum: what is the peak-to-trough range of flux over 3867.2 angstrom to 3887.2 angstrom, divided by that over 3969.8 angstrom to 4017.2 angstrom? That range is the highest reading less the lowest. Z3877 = 3.6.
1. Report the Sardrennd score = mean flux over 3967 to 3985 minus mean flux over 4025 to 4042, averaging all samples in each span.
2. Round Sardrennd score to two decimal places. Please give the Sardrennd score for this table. 0.60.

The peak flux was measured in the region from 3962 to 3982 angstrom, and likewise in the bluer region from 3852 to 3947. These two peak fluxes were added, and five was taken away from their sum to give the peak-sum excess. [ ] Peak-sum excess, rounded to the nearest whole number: 6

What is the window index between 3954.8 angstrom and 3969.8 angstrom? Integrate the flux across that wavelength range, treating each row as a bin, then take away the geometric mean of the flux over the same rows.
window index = 38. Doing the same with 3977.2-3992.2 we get 34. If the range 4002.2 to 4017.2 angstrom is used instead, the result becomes 34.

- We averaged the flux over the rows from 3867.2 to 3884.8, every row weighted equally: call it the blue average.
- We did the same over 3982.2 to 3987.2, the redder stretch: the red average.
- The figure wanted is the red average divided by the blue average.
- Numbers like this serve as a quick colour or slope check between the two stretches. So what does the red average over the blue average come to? 0.64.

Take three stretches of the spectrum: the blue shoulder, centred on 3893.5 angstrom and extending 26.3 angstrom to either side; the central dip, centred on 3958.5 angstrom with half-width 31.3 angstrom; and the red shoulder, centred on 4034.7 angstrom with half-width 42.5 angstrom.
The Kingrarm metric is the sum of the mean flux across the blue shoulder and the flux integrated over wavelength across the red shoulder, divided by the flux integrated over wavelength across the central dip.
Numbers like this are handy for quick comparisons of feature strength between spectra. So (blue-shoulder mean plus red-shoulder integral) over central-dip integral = 1.3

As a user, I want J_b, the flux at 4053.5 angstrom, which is 2.233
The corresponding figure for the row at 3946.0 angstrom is 2.252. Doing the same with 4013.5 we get 2.246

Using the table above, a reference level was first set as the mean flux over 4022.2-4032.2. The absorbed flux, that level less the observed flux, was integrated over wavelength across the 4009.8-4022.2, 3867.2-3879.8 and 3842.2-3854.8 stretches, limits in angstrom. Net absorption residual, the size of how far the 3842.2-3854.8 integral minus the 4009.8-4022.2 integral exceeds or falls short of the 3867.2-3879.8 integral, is 23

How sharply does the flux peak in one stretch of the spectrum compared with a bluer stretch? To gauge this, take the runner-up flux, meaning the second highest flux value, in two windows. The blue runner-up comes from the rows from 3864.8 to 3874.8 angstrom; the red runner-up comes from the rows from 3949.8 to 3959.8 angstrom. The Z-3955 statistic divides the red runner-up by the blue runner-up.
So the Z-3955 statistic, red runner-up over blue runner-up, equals 0.42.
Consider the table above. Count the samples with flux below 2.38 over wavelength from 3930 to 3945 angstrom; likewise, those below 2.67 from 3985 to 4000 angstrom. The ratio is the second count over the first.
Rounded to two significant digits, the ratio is 1.0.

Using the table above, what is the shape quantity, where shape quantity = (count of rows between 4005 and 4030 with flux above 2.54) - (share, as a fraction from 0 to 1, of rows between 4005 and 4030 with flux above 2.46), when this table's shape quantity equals 0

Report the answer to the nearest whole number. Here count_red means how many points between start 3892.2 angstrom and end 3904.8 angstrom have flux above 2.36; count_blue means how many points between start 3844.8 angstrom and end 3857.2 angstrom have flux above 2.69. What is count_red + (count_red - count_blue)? 4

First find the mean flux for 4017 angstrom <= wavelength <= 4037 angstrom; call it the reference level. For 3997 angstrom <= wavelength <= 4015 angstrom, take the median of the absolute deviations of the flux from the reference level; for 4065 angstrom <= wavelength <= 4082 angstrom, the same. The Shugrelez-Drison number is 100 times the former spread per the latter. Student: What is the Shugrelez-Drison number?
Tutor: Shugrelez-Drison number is 27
